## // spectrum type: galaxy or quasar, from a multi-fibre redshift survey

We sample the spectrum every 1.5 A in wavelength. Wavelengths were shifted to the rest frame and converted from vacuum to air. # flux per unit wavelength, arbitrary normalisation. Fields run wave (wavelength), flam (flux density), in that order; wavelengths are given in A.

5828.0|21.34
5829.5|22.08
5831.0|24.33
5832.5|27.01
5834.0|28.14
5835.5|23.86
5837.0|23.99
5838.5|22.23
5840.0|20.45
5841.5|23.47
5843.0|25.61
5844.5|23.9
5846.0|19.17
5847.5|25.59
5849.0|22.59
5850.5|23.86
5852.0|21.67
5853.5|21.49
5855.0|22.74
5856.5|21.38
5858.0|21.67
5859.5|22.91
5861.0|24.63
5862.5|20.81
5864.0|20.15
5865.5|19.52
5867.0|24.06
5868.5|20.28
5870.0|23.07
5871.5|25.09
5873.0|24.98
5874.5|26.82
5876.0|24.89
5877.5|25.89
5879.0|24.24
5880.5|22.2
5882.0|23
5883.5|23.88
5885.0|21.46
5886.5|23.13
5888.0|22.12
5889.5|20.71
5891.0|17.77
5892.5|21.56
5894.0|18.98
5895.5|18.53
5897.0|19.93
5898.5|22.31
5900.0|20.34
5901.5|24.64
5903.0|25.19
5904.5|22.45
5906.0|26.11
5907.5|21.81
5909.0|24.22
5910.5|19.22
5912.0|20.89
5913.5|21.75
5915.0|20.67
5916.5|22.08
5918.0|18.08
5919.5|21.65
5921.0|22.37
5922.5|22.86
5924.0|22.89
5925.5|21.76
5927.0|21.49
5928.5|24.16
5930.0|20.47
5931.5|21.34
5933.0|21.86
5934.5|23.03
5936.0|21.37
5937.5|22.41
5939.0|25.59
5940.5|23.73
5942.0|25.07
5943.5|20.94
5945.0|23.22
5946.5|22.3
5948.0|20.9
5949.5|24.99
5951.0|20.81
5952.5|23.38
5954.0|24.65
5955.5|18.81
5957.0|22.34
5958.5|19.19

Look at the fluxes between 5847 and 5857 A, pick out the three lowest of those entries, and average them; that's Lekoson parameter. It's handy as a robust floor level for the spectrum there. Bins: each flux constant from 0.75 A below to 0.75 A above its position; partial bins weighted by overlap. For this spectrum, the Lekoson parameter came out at 21.5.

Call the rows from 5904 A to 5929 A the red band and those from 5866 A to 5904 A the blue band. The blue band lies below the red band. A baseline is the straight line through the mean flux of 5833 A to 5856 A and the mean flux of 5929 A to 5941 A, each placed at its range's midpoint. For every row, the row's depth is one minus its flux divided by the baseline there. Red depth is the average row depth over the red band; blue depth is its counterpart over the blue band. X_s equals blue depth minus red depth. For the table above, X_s -0.014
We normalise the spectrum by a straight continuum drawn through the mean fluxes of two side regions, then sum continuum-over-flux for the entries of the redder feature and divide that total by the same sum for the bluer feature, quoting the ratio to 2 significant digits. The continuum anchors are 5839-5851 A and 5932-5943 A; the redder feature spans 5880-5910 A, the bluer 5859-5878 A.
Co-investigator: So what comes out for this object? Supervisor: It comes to 1.6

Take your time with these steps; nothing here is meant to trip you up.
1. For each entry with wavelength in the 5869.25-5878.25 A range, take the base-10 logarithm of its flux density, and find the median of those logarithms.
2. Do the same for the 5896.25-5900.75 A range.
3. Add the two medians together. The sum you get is 2.71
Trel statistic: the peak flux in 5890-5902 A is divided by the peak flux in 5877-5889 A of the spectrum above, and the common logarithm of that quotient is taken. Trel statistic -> -0.021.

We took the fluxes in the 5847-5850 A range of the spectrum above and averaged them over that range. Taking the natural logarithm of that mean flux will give 3.18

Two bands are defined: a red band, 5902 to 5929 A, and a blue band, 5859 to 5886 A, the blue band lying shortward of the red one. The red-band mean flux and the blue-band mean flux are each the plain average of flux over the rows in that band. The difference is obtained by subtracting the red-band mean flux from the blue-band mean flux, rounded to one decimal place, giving 1.0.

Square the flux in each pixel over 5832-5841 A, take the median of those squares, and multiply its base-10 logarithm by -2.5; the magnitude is -6.89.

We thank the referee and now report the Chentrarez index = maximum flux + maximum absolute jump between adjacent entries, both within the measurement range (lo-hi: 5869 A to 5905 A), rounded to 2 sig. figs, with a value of 31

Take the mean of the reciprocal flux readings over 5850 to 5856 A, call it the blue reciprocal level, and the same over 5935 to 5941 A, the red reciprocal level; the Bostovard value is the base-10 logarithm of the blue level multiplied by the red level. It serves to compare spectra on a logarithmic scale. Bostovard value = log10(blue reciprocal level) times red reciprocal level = -0.0583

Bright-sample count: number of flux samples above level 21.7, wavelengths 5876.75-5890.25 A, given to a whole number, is 7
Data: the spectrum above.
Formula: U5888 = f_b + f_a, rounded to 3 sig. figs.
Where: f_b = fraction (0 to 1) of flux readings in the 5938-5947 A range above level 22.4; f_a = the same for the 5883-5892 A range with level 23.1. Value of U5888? 1.00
